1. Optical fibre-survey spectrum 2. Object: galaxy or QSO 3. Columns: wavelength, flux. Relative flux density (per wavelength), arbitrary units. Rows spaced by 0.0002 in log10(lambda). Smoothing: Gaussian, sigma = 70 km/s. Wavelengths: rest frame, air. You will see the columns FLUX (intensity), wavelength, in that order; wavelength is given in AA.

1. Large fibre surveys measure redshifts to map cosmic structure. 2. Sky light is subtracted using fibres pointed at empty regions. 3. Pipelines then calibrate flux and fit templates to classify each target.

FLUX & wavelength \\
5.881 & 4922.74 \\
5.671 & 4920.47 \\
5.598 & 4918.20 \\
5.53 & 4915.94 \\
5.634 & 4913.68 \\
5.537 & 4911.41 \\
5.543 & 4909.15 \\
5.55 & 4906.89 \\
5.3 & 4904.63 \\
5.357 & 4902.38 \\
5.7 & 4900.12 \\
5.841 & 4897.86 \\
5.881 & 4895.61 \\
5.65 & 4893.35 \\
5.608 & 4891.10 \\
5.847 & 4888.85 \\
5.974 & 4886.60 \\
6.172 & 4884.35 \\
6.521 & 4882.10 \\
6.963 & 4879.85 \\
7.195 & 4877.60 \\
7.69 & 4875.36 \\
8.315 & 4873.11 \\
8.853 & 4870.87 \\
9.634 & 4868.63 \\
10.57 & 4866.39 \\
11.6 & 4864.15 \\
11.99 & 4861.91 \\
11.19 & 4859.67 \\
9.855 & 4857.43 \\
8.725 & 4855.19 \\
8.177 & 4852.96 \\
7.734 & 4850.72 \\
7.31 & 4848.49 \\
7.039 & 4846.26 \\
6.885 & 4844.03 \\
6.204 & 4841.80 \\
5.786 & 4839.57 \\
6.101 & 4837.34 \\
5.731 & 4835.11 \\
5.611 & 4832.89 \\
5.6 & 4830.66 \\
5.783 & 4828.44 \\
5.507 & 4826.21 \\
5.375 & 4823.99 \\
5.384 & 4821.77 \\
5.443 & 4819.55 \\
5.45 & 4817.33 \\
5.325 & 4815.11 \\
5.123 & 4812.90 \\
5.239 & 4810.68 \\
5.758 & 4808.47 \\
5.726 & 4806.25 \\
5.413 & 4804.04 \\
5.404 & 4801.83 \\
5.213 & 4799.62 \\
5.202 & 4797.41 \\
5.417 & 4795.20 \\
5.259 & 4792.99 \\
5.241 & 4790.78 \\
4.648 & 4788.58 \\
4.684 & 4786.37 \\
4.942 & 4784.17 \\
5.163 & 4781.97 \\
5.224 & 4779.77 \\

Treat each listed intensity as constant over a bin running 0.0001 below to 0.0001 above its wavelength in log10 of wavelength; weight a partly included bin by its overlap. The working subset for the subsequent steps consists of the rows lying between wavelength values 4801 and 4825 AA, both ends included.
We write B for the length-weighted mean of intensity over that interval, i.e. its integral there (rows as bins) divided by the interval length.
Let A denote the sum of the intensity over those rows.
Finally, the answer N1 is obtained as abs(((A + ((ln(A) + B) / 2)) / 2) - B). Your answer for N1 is 27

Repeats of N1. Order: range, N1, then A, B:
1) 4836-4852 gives 19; 47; 6.72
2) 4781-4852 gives 87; 181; 5.66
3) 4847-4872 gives 47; 106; 9.57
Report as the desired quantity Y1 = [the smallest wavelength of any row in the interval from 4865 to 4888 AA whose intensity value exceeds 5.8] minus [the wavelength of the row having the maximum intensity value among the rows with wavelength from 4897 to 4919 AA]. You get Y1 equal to -31.5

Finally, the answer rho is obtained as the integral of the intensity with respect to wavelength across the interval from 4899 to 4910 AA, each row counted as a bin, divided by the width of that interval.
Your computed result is 5.5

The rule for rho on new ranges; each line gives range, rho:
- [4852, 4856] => 8.5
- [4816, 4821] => 5.4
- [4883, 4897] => 5.9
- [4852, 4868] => 10.3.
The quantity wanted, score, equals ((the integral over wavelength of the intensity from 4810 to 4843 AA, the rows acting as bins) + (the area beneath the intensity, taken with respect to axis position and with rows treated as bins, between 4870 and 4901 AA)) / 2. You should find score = 194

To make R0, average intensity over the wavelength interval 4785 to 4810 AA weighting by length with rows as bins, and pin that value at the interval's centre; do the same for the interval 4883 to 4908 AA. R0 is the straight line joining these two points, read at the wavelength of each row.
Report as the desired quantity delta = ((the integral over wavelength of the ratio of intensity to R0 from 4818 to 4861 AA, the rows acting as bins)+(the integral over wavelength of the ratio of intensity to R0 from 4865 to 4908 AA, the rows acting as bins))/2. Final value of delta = 52.6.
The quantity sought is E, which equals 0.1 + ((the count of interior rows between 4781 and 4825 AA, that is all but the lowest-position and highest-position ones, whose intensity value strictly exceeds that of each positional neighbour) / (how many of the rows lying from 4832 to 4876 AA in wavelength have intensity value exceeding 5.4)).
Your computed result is 0.25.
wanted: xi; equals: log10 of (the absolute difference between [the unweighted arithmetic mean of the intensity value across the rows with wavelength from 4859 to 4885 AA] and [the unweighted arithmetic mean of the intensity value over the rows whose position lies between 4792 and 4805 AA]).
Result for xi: 0.6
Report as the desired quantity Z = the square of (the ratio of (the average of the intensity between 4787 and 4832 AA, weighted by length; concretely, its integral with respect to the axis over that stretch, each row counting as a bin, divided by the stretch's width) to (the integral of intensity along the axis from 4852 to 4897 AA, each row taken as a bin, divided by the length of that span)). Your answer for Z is 0.44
